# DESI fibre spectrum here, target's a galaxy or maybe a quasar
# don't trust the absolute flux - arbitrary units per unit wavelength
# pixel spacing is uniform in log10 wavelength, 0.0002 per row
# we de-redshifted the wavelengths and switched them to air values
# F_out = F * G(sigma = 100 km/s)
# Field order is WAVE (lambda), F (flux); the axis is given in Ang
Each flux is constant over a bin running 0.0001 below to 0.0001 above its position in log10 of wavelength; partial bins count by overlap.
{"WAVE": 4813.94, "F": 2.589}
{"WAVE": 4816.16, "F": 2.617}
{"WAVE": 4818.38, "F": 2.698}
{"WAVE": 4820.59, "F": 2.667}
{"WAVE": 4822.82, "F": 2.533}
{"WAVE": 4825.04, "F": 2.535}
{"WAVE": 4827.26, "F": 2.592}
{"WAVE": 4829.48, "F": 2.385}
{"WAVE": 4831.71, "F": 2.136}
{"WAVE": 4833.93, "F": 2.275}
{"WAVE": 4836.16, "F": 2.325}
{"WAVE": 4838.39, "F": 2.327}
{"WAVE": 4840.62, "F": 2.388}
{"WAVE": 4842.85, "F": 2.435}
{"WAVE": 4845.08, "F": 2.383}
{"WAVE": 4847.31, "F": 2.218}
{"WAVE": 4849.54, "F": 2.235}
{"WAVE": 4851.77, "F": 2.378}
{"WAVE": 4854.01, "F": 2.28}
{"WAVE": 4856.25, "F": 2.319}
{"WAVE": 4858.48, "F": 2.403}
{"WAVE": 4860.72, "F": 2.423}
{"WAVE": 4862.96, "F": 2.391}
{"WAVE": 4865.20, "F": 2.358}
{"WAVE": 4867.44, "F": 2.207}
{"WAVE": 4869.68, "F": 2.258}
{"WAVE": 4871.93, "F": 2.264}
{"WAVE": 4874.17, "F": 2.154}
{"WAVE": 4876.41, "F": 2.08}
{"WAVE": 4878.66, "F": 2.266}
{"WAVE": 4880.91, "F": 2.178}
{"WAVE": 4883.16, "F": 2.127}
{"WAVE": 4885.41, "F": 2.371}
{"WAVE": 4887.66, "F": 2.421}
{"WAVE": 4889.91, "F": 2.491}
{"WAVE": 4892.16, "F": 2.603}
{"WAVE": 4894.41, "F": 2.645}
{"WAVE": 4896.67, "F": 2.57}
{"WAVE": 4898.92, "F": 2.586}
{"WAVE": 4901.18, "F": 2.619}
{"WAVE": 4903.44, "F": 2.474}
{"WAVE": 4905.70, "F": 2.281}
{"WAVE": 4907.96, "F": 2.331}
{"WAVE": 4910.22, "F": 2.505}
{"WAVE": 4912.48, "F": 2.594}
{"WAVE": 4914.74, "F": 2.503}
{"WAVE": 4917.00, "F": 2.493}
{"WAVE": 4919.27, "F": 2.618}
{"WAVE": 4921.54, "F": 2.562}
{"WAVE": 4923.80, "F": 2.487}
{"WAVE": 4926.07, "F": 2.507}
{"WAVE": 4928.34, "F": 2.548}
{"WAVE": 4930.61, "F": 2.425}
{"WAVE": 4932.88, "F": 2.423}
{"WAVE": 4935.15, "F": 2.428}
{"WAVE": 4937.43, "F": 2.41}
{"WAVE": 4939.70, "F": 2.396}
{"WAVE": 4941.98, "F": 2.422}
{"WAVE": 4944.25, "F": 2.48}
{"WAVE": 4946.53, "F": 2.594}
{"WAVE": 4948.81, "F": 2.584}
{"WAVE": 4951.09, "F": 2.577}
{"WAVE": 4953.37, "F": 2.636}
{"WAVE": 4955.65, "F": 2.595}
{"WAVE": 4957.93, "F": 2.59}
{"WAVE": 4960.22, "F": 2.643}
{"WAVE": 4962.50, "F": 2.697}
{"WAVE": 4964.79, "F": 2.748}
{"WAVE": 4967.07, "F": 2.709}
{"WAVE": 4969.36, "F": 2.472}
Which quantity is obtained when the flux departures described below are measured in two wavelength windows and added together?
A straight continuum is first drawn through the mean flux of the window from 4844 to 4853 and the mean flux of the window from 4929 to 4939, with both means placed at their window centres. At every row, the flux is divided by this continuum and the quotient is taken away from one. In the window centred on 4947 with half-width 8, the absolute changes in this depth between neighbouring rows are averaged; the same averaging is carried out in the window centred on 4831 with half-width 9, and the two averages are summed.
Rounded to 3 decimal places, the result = 0.062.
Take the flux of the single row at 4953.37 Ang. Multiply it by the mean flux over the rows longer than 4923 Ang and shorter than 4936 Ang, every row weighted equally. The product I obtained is 6.5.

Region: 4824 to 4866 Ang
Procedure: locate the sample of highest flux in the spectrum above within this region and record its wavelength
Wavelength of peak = 4827.26 Ang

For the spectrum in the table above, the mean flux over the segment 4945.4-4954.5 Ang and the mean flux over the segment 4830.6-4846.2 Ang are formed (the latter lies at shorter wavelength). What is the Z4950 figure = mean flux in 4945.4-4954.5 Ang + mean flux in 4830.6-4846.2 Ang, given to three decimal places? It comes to 4.922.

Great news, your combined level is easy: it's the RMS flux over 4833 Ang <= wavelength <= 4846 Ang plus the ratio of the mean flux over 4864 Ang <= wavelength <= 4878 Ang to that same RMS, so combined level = 3.30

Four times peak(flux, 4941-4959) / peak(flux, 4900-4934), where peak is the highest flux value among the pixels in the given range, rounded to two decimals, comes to 4.03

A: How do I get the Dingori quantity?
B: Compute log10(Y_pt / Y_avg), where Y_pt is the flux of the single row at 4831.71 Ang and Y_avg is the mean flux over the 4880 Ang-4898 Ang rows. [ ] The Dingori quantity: -0.06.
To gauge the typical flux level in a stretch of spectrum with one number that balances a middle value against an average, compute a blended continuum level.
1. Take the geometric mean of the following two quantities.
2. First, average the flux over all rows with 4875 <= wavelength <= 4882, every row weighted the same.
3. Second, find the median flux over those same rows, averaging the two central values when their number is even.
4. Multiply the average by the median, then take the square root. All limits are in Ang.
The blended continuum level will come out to 2.18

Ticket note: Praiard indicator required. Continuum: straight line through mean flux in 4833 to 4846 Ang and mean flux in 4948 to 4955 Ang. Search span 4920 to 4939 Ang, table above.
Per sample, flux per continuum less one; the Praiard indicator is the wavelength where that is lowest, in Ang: 4937.43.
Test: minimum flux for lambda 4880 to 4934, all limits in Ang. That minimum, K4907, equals 2.127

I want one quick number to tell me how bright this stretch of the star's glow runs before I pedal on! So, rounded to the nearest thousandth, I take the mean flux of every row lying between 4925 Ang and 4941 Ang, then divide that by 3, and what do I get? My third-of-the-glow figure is 0.816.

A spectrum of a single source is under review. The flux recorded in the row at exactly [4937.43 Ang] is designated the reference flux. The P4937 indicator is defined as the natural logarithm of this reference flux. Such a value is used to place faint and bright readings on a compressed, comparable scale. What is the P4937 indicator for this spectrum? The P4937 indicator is 0.88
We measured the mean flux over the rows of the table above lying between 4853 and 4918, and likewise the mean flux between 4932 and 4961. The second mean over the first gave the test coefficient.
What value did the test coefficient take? 1.06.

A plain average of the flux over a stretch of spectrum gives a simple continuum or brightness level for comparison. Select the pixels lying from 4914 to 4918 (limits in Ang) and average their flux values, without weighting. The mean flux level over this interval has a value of 2.50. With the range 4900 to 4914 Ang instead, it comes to 2.47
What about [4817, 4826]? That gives 2.61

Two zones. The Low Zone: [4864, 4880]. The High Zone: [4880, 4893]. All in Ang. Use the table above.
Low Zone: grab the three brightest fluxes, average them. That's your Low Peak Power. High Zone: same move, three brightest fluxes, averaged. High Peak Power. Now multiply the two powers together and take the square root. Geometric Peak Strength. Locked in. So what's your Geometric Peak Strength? 2.40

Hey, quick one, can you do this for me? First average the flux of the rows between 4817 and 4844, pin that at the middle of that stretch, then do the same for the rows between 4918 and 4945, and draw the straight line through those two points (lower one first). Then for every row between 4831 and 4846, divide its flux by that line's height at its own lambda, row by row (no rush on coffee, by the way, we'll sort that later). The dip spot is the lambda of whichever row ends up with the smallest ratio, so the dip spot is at 4831.71 Ang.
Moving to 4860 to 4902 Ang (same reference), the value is 4876.41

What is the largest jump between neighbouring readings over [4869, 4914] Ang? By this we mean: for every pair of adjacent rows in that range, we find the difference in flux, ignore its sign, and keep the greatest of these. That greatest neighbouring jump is 0.24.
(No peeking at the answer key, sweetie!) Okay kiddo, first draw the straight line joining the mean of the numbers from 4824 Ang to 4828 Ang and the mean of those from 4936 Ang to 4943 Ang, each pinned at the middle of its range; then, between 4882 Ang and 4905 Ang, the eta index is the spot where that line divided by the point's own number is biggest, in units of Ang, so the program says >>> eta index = 4883.16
